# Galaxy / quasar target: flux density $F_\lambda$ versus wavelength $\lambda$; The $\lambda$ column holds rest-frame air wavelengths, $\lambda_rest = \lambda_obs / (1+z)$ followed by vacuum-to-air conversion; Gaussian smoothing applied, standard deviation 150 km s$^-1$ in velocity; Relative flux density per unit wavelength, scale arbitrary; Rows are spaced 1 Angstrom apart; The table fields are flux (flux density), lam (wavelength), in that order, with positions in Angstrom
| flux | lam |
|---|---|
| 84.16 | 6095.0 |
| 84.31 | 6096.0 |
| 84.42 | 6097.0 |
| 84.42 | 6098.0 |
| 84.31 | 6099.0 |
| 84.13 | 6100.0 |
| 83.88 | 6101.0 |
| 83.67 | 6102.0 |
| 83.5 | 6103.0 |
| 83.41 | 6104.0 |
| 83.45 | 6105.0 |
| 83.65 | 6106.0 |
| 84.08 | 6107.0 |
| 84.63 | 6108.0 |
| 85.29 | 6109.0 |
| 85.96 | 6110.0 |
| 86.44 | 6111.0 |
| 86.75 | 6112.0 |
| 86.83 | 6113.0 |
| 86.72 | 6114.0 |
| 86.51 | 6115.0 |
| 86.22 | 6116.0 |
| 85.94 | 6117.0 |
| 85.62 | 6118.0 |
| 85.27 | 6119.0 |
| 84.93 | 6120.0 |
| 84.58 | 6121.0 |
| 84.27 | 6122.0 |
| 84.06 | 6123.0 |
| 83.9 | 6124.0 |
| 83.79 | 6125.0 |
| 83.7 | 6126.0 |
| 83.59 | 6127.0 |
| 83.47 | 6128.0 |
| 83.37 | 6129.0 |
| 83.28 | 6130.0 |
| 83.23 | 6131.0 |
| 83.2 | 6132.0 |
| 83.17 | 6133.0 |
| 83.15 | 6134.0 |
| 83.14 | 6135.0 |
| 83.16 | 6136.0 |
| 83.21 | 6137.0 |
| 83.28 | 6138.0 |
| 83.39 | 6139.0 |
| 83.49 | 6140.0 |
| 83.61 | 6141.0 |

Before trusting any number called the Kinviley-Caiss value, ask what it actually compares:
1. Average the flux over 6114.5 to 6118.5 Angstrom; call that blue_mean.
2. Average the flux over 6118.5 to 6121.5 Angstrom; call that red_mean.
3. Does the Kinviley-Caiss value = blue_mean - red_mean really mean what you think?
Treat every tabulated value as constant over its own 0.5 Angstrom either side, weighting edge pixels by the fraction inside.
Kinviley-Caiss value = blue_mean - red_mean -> 1.15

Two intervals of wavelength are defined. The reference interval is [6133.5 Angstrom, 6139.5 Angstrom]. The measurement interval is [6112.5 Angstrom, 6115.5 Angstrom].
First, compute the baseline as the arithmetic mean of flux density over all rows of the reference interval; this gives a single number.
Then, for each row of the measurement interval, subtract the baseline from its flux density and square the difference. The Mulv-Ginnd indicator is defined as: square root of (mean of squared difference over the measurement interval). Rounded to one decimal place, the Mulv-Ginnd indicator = 3.5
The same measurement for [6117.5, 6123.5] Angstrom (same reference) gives 1.7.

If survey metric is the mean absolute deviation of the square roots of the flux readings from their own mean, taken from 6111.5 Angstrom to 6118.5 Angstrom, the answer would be 0.020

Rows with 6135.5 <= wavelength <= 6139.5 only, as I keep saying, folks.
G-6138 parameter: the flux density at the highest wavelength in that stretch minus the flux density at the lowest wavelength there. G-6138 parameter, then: 0.23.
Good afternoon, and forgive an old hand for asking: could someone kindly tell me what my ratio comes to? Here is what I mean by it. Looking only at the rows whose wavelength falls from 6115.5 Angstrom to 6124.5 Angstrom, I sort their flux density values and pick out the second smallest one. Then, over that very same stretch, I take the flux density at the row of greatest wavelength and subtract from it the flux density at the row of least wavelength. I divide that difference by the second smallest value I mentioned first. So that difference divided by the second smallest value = -0.028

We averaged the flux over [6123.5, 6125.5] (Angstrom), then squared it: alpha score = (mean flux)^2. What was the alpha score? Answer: 7030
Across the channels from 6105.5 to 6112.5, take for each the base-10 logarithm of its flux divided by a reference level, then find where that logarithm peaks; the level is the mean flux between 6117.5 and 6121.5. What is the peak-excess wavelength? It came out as 6112.0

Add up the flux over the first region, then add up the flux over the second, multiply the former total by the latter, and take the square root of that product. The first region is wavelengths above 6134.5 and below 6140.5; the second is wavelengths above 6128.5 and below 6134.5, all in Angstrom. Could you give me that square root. 500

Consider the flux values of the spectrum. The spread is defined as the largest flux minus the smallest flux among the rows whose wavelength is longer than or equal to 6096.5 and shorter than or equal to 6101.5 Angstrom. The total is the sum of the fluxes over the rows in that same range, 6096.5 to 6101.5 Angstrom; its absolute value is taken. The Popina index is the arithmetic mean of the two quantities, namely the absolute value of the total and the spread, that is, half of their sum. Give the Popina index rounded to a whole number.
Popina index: 211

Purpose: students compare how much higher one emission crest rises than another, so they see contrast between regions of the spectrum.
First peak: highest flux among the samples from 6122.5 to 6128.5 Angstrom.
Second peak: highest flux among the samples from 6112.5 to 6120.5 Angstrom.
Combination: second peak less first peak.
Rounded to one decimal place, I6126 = 2.8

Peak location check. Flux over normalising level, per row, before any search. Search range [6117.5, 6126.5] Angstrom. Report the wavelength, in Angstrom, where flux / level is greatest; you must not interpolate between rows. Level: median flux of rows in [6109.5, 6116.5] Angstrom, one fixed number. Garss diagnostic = 6118.0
